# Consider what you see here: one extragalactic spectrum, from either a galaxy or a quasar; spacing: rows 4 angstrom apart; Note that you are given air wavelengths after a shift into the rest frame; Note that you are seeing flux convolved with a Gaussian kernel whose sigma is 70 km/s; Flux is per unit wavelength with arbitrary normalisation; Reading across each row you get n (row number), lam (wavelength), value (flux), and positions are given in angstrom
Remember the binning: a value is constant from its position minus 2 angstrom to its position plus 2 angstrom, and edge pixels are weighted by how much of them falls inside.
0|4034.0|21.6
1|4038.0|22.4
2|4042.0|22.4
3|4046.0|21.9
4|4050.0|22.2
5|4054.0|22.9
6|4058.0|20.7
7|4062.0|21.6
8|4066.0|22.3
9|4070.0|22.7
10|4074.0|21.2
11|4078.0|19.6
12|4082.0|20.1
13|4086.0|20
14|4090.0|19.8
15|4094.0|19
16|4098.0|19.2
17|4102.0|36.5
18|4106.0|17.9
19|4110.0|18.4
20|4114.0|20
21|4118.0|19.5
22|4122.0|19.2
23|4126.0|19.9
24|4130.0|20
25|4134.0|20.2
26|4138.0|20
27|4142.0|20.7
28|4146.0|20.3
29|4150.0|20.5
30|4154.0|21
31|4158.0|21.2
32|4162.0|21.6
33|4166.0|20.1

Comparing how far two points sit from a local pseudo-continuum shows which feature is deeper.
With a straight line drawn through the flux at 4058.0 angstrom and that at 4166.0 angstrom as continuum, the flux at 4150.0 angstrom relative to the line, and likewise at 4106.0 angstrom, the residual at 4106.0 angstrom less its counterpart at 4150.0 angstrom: -2.8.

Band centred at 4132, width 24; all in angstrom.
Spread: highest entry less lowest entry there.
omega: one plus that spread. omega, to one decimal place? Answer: 2.5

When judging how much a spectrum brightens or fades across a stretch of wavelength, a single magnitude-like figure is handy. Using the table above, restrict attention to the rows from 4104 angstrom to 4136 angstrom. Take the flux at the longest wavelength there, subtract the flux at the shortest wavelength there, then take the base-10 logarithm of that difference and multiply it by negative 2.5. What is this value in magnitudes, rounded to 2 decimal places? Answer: -0.90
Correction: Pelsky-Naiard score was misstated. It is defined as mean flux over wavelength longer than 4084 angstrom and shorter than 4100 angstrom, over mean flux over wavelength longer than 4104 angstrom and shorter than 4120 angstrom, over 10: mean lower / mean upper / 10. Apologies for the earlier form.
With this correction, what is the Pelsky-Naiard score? 0.103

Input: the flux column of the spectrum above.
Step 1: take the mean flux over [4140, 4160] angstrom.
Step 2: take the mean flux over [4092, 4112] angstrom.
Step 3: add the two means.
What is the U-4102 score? 43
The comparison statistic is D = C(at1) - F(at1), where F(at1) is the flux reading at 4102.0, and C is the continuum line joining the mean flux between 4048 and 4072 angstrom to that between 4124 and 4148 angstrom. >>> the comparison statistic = -15.5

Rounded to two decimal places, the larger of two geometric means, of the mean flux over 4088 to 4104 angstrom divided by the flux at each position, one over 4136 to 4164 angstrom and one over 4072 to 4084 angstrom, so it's 1.16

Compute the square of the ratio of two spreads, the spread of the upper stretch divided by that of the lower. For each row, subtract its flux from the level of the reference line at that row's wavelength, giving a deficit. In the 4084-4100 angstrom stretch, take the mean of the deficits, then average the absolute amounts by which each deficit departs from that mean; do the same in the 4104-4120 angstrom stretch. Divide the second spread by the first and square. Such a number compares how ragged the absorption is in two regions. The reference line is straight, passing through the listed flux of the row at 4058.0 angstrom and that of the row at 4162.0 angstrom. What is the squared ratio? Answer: 3.10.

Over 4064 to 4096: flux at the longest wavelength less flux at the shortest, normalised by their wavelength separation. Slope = -0.12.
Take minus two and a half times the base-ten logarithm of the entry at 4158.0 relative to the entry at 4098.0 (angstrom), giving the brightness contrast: -0.11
